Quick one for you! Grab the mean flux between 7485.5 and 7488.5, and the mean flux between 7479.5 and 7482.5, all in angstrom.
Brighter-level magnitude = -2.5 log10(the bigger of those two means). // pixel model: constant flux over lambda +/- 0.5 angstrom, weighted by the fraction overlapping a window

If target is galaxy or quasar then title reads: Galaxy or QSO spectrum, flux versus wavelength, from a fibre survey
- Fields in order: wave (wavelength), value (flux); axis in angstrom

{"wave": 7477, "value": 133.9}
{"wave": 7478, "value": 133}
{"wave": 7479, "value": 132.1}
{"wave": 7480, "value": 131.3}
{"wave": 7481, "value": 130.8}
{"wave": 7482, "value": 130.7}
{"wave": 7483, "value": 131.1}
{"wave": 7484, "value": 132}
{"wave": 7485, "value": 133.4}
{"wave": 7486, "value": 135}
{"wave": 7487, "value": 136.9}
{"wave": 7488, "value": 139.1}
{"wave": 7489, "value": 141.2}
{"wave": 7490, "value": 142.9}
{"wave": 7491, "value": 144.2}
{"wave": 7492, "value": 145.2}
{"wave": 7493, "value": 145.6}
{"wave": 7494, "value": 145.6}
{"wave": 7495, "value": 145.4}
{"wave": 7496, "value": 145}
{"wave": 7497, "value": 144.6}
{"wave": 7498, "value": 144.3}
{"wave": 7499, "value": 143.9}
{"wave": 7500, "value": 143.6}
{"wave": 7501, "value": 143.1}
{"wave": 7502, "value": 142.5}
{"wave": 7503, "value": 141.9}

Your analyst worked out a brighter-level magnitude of -5.34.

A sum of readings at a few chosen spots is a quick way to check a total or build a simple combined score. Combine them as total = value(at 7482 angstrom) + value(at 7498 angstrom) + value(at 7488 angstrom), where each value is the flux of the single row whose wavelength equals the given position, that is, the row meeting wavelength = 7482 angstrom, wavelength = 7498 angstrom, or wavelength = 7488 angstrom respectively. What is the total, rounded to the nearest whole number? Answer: 414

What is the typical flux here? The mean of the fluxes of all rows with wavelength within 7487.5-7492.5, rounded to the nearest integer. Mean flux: 143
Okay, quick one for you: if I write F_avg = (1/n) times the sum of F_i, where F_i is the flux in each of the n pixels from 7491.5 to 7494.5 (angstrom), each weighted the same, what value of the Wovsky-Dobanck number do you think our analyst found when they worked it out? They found 145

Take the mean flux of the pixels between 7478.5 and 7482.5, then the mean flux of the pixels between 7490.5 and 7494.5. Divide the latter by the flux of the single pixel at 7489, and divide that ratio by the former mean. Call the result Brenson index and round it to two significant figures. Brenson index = 0.0078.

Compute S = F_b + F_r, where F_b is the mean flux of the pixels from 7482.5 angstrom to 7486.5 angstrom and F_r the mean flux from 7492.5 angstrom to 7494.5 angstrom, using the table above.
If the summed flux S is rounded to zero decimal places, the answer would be 278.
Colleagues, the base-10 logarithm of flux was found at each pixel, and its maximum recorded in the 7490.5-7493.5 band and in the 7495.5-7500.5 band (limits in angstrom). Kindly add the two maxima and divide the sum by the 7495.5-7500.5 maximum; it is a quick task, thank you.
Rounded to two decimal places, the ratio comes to 2.00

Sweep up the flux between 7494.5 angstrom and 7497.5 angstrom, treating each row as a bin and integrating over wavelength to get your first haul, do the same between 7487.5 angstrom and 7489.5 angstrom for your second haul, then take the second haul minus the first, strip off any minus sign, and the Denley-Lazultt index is 155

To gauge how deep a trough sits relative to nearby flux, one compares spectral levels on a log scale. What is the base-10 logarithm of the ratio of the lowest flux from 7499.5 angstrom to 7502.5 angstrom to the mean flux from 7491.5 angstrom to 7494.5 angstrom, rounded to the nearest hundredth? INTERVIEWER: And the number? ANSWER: -0.01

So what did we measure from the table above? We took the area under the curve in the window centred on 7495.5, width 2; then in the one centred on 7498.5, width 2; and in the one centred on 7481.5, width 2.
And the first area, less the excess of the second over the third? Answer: 264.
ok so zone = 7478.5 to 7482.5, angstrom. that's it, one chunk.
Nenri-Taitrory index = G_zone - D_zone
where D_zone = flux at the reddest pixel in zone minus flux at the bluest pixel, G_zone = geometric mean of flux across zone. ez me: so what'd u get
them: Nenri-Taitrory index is 133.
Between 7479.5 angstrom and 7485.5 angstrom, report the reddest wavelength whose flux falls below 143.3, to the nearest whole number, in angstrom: 7485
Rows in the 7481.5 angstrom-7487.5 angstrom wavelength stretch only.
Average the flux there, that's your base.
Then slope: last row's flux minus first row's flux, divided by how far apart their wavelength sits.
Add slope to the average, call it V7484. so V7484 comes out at 134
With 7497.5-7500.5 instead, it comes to 144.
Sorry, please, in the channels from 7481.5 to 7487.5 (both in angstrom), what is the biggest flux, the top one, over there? 136.9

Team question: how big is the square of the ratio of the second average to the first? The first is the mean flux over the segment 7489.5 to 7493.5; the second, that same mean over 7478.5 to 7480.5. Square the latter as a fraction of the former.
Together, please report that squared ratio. 0.83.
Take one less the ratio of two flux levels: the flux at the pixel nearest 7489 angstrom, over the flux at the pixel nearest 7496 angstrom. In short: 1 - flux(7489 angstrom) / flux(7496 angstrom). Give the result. 0.026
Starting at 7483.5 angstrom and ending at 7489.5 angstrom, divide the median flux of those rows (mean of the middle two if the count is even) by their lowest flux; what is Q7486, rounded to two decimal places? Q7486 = 1.03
